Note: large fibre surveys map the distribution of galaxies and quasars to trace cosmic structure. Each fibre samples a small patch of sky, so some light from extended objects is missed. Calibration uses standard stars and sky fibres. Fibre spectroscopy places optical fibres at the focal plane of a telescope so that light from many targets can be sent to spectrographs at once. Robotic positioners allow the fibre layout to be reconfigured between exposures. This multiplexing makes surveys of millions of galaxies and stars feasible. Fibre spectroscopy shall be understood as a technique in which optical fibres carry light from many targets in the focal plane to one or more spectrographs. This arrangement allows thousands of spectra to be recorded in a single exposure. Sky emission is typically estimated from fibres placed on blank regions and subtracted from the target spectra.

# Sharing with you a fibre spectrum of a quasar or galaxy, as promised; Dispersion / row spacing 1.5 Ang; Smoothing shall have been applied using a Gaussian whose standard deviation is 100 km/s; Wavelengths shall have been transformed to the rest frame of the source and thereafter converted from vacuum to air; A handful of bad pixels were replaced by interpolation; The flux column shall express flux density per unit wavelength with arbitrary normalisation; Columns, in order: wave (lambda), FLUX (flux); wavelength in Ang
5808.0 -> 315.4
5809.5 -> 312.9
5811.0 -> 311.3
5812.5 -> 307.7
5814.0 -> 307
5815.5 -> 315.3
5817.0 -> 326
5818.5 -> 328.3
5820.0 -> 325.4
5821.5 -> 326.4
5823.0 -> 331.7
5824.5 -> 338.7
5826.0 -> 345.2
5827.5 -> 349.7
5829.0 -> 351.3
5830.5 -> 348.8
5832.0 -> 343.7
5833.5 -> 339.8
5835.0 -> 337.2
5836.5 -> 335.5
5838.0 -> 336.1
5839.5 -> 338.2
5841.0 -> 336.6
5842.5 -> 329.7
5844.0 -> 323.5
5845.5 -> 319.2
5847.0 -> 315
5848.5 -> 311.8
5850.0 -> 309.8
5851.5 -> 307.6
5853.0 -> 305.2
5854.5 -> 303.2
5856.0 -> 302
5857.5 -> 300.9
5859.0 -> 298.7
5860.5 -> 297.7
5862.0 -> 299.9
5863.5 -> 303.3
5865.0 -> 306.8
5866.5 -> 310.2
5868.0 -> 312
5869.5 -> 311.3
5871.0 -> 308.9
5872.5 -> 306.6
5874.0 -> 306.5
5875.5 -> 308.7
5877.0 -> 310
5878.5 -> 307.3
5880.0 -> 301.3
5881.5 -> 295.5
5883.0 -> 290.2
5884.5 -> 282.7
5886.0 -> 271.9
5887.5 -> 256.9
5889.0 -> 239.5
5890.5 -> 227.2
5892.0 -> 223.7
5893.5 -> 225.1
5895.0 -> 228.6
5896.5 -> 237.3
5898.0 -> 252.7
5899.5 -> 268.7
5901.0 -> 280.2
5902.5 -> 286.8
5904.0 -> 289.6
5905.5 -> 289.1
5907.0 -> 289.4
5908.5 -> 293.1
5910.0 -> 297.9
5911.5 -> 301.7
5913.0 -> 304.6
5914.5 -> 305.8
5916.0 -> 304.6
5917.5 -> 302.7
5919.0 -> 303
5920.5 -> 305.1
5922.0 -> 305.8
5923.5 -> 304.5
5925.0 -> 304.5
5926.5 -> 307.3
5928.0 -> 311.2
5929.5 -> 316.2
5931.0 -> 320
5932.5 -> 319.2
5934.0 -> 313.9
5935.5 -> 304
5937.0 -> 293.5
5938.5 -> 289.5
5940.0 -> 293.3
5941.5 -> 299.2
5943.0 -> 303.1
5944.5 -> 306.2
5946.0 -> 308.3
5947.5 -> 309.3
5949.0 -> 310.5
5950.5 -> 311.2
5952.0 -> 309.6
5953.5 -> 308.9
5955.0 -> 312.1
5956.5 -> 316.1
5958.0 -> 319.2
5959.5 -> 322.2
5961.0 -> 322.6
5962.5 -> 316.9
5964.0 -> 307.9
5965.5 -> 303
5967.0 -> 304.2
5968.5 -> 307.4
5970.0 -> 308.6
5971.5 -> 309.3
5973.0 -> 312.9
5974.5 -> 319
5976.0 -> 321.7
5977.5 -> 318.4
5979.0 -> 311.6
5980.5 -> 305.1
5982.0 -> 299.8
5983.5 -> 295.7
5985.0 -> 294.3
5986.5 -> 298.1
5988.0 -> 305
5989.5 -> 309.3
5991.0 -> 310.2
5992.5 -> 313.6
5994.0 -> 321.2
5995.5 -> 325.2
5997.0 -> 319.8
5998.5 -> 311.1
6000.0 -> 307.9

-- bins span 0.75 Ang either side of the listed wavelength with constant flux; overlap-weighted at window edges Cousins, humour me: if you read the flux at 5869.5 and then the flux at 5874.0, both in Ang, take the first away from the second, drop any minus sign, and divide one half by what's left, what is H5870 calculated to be 0.10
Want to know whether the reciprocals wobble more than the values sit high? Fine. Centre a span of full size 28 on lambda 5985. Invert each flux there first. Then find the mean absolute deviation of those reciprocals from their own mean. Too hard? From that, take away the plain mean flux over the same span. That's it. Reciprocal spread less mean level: -311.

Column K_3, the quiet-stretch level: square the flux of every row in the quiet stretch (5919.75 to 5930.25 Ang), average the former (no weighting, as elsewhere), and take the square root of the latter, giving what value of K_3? 308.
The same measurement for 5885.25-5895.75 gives 240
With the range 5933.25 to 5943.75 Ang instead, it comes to 300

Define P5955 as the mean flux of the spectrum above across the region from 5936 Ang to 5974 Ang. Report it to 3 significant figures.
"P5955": 308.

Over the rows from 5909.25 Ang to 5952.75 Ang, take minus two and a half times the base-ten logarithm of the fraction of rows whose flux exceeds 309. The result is 1.27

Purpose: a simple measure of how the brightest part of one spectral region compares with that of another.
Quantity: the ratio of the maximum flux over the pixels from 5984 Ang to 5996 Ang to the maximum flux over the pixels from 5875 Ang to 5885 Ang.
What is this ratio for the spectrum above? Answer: 1.05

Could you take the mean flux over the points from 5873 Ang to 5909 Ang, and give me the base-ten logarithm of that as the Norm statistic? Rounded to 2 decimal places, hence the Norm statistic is 2.44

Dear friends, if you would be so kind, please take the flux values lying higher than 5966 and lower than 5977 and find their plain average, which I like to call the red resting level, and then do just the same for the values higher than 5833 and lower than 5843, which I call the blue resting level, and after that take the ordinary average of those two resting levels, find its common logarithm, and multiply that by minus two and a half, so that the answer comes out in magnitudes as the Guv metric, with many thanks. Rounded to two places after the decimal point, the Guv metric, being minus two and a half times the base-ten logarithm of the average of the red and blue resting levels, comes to -6.28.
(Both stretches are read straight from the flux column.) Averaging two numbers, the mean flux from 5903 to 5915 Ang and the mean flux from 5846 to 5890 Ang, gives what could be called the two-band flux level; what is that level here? 298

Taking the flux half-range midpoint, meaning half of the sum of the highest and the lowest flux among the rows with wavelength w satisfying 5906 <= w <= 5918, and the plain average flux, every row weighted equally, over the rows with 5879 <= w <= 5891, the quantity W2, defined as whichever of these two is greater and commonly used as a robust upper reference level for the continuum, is 298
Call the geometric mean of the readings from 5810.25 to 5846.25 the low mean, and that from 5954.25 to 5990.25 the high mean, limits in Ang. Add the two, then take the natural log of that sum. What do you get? 6.46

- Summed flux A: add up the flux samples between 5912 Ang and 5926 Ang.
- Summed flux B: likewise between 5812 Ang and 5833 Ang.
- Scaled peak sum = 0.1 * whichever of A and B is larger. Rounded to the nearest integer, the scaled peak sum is 465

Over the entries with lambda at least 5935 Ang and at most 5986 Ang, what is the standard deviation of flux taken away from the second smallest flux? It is 285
